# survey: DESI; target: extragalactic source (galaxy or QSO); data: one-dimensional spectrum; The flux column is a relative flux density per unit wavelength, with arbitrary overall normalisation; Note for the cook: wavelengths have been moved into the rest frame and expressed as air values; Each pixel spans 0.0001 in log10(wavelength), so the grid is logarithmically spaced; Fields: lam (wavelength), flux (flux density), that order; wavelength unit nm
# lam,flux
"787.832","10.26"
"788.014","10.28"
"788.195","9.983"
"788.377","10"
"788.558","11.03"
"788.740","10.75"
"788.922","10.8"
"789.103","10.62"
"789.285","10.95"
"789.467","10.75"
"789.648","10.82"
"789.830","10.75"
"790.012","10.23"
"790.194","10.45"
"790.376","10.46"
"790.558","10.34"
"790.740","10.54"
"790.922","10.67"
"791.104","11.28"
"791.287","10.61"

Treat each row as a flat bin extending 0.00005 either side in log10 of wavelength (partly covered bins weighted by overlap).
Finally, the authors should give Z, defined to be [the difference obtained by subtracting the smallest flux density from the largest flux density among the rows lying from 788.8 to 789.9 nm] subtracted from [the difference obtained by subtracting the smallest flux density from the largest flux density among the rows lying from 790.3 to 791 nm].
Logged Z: 0.0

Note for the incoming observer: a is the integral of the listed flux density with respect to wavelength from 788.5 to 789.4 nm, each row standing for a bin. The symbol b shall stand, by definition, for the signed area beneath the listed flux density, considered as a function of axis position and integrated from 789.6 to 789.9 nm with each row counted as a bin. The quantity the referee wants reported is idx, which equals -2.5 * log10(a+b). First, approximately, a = 10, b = 3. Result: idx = -2.78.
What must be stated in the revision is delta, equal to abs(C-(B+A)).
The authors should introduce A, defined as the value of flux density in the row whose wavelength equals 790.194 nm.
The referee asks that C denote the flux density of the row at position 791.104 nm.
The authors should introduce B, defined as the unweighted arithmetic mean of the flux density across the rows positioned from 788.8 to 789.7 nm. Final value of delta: 10.0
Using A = 10.45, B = 10.8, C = 11.28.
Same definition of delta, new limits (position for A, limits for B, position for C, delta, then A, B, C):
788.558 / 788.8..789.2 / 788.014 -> 11.5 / 11.03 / 10.7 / 10.28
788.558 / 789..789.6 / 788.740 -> 11.1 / 11.03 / 10.8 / 10.75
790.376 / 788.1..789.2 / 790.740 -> 10.5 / 10.46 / 10.5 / 10.54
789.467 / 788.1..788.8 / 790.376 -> 10.7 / 10.75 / 10.4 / 10.46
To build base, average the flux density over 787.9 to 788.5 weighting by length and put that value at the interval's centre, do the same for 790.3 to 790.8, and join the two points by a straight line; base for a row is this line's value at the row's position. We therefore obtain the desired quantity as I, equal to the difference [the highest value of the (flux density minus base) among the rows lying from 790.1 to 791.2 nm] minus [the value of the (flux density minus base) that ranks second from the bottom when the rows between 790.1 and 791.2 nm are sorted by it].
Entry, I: 0.7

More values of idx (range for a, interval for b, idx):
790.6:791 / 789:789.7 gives -2.68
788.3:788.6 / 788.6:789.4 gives -2.68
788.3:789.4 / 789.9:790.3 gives -3.00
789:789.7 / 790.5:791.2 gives -2.94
